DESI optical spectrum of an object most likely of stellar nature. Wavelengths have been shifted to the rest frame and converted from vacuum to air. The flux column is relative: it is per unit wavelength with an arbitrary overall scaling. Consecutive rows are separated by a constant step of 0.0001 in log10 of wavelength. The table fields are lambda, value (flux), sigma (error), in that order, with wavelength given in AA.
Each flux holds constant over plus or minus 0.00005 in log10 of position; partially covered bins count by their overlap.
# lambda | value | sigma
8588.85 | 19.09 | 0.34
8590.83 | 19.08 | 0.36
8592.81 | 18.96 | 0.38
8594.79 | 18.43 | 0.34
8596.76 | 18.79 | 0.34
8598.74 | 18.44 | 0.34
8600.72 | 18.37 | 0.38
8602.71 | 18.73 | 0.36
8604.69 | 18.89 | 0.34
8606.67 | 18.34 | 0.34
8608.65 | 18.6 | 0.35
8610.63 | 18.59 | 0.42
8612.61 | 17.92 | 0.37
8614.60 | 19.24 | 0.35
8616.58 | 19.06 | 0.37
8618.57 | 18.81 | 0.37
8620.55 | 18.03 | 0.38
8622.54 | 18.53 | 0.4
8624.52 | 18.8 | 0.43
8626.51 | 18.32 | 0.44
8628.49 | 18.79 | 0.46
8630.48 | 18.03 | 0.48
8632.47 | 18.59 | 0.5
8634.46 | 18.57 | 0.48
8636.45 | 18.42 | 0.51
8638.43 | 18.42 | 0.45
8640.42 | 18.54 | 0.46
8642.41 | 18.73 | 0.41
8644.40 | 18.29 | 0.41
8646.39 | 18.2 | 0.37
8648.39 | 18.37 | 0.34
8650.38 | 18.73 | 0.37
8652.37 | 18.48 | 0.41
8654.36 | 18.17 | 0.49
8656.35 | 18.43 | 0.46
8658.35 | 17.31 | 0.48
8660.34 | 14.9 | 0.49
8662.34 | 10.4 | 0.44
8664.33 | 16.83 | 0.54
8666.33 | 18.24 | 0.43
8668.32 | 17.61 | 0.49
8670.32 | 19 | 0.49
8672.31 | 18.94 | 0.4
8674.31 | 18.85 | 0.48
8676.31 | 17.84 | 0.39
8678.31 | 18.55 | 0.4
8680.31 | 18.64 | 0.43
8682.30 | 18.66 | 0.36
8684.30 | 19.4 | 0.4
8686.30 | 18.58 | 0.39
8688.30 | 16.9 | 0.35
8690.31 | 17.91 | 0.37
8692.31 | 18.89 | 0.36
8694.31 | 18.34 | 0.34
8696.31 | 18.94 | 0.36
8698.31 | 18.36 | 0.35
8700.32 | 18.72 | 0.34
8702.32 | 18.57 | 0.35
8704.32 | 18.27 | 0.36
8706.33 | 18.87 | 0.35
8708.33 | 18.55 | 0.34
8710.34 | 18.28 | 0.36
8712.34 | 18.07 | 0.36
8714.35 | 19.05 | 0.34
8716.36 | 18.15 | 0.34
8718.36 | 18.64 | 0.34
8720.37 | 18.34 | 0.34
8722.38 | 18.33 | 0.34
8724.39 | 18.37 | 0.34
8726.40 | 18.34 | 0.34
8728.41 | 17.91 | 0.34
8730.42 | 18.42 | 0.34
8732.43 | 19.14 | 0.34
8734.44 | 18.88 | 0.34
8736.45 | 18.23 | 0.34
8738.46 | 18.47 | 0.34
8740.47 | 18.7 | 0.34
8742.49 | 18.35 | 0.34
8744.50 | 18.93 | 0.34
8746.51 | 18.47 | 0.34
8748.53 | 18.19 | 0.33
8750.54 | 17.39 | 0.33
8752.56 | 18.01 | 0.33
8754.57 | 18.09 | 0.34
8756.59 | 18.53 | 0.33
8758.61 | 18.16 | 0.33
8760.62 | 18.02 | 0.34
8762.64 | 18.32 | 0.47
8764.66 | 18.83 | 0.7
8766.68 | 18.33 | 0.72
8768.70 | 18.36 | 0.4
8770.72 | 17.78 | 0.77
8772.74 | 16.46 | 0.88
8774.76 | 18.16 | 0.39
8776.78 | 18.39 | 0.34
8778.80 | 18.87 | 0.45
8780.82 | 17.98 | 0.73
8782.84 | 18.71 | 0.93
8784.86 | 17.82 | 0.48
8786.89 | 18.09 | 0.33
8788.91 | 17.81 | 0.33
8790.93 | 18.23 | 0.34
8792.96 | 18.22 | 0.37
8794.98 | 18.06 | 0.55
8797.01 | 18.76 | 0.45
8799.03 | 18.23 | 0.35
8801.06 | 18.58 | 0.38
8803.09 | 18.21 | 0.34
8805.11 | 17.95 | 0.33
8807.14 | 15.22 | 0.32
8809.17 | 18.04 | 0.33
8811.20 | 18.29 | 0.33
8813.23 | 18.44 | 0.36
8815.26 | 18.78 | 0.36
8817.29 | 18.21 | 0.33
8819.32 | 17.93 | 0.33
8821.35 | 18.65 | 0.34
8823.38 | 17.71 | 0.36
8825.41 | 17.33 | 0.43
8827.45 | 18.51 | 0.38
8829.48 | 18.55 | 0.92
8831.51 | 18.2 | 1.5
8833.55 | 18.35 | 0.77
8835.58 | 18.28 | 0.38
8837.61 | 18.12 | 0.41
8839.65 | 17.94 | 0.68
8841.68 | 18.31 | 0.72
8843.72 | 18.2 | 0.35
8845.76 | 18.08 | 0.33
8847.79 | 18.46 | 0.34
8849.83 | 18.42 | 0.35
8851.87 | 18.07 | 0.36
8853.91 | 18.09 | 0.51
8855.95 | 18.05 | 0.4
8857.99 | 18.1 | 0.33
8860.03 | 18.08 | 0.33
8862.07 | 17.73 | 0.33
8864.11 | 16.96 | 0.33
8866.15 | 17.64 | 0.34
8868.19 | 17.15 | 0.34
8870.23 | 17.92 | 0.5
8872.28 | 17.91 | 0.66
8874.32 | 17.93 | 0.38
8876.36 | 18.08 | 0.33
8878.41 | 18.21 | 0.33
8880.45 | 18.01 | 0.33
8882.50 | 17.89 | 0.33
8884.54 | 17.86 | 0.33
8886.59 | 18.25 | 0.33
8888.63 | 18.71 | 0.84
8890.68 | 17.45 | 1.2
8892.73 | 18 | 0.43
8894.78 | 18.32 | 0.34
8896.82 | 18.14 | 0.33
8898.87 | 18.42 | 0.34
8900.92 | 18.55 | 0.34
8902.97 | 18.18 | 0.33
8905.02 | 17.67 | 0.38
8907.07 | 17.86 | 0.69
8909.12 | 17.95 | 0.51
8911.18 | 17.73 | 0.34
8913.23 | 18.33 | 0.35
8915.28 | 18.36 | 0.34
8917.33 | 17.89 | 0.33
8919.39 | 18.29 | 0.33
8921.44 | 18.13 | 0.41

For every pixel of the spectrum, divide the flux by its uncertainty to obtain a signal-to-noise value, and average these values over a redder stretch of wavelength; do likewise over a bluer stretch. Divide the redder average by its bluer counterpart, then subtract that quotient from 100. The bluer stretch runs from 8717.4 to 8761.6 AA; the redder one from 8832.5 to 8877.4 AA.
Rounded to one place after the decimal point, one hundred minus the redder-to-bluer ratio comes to 99.2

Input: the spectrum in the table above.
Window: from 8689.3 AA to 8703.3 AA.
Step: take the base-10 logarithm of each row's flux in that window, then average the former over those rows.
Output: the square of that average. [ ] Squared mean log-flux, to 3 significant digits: 1.61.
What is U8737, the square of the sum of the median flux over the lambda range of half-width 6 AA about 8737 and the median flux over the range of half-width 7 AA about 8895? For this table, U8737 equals 1362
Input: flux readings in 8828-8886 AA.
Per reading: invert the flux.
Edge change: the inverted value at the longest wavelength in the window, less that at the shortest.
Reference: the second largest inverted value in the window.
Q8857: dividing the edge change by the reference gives 0.04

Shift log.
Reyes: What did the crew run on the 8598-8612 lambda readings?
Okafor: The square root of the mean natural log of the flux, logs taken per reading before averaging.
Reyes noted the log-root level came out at 1.71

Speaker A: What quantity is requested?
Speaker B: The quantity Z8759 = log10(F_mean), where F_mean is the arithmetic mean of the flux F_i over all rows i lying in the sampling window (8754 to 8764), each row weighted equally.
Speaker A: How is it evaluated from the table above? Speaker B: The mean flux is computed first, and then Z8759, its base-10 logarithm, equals 1.26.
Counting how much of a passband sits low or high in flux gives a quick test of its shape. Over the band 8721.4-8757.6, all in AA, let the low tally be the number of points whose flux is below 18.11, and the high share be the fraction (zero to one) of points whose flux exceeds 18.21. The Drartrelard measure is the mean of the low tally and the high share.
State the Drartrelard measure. 2.4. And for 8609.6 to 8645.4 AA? 1.9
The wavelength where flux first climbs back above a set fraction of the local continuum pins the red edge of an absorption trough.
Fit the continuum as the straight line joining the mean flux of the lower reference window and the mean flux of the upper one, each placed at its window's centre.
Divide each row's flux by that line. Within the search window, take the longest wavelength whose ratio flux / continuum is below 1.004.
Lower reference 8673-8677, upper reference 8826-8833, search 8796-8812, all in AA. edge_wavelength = 8811.20 AA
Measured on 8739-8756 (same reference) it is 8754.57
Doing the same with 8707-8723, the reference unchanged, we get 8722.38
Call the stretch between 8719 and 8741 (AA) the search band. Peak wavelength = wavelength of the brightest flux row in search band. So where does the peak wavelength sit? 8732.43 AA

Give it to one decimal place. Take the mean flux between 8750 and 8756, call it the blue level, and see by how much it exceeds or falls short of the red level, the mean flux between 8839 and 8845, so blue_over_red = -0.3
